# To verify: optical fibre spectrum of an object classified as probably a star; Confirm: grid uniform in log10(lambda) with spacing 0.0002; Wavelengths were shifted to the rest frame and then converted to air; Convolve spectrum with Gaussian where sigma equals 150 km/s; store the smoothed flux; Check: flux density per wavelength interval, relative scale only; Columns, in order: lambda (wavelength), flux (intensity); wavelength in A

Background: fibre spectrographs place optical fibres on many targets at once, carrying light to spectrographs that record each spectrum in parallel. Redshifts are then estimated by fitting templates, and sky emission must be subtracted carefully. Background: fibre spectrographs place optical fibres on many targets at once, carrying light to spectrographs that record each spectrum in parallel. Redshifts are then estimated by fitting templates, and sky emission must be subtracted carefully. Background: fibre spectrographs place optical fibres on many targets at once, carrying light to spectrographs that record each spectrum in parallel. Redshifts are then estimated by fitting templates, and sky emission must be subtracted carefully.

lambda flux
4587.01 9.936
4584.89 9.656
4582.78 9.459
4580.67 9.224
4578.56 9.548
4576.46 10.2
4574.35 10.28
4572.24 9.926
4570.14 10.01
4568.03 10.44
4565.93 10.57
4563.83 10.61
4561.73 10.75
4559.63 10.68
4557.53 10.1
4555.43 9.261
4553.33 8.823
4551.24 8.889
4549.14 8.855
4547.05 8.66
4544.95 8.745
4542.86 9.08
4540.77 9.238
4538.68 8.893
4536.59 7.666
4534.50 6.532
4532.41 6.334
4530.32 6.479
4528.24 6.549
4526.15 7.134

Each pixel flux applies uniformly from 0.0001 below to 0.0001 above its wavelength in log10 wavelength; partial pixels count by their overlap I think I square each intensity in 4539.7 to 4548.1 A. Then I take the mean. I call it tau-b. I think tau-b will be 80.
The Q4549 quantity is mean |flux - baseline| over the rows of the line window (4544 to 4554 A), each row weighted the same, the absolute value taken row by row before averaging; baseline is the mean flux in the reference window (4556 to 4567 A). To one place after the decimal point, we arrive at 1.7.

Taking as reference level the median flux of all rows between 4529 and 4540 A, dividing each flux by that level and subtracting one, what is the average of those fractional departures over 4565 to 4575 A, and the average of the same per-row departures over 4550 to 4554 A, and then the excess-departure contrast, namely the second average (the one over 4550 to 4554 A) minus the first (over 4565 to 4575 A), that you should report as -0.21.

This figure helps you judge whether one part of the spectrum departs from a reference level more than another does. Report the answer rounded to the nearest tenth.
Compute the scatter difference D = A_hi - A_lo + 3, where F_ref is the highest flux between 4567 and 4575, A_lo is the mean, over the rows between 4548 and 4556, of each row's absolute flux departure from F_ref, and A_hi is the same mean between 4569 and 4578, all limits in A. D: 1.9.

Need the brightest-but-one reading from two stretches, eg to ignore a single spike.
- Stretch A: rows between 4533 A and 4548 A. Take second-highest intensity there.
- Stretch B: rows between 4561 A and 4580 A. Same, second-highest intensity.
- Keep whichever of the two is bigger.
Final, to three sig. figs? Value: 10.6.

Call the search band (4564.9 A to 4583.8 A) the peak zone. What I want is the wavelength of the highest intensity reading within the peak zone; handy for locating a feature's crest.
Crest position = 4565.93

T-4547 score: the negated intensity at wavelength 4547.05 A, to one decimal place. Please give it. -8.7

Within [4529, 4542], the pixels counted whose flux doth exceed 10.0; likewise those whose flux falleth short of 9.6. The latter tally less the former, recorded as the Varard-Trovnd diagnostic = 6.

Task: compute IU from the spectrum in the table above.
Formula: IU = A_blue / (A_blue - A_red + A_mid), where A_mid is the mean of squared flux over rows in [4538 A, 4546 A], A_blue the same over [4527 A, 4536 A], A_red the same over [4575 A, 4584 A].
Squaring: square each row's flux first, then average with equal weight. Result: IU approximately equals 1.4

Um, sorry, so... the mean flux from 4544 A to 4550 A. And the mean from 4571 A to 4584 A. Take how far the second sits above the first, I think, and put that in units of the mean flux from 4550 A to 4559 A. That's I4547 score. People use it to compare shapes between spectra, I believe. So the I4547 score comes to 0.11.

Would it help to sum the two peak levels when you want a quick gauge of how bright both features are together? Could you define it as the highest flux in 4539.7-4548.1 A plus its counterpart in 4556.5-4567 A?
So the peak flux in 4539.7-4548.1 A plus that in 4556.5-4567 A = 20.0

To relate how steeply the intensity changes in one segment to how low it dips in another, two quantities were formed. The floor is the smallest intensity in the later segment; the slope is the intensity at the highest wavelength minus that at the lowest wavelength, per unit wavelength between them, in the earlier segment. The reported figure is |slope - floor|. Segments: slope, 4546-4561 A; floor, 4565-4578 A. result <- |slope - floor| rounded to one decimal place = 9.8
